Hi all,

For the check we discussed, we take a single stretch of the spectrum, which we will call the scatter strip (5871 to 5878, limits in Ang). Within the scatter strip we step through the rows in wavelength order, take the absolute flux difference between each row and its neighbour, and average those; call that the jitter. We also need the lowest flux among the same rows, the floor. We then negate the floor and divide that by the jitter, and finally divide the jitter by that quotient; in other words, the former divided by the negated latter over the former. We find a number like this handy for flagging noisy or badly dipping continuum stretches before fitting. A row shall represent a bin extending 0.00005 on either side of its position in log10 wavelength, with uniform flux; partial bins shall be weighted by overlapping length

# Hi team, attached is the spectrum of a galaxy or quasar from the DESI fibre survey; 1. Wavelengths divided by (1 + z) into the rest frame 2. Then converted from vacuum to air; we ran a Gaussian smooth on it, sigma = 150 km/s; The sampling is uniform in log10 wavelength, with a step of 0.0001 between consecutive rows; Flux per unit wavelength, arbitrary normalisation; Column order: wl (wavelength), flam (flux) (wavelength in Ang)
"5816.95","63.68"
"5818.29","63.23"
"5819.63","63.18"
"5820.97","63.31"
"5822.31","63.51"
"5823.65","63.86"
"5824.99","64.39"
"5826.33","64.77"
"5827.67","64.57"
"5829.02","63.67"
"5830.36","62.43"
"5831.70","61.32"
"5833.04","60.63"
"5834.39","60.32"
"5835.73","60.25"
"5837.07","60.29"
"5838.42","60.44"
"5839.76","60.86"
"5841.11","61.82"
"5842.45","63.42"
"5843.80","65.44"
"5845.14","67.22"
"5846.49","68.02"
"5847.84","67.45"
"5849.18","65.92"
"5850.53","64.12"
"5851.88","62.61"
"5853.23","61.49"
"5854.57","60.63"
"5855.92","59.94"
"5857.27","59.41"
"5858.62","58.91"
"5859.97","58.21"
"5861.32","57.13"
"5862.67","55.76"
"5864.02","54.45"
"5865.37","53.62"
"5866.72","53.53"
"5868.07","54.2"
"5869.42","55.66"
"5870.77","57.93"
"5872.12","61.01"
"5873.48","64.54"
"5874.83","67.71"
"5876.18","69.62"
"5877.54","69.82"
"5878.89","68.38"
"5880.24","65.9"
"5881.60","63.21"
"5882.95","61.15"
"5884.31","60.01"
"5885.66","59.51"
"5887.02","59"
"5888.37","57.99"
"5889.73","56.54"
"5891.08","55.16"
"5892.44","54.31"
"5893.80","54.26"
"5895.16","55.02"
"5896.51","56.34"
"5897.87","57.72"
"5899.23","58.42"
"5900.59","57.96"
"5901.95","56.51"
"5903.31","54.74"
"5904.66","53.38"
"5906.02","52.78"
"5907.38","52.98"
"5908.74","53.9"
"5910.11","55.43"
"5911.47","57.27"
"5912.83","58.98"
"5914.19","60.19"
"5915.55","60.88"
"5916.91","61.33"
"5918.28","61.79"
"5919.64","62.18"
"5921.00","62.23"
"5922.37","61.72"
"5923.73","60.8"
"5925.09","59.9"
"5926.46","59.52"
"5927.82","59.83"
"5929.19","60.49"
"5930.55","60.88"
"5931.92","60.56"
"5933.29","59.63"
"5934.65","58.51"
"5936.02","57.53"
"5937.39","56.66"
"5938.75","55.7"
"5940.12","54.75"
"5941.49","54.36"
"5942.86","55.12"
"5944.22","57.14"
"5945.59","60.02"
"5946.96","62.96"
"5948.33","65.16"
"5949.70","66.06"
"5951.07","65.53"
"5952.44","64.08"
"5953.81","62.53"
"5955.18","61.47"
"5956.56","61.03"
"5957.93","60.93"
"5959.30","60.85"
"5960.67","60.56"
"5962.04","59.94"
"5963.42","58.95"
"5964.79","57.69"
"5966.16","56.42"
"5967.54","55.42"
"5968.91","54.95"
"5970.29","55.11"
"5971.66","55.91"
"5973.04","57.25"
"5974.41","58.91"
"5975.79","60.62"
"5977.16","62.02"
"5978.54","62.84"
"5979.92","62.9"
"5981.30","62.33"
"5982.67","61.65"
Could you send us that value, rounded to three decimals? -0.080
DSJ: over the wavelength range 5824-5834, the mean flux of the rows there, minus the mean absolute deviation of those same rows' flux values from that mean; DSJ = 62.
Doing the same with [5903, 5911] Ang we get 53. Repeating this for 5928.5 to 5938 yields 58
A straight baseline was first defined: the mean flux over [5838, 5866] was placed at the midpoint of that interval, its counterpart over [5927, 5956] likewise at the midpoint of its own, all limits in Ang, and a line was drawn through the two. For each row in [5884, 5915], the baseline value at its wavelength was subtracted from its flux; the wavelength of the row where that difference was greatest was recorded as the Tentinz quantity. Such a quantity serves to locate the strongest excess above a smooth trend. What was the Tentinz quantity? 5914.19 Ang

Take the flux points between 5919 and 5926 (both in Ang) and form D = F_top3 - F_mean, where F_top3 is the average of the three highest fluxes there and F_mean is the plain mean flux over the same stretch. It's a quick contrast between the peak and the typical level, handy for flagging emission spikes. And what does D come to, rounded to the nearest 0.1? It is 0.7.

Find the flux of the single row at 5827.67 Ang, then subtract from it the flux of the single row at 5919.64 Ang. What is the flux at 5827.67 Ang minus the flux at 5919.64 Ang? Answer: 2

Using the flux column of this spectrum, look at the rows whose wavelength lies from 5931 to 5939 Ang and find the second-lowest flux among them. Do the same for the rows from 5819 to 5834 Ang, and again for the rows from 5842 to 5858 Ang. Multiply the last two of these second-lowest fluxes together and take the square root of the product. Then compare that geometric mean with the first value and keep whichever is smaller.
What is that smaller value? 56.7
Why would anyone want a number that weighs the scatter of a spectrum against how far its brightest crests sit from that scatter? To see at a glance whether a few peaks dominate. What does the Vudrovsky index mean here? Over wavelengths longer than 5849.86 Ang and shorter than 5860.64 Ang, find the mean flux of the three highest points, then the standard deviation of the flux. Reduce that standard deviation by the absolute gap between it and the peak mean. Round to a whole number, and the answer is -59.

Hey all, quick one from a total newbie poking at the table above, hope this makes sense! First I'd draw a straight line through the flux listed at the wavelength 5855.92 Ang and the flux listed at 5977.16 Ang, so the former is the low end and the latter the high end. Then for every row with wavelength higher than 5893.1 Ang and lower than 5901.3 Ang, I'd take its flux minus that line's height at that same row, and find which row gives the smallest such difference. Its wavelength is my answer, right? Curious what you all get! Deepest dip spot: 5893.80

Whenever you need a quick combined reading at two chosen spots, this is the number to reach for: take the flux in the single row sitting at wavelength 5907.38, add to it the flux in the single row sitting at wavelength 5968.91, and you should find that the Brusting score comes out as 108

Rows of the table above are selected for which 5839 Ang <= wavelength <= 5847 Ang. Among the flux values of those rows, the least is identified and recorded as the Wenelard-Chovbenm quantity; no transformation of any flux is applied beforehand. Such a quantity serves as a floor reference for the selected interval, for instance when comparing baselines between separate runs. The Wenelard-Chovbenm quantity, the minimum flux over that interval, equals 60.86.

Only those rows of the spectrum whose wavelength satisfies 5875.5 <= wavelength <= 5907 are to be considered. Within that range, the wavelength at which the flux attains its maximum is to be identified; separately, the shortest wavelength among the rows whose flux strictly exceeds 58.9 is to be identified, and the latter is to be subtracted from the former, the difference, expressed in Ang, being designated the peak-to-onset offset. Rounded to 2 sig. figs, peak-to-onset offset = 1.4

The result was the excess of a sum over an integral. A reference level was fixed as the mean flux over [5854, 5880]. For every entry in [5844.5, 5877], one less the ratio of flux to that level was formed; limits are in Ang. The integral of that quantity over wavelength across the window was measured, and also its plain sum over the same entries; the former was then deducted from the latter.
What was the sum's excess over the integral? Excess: 0.11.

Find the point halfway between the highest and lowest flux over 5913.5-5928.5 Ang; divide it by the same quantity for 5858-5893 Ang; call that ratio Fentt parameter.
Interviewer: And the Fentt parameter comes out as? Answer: 0.99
